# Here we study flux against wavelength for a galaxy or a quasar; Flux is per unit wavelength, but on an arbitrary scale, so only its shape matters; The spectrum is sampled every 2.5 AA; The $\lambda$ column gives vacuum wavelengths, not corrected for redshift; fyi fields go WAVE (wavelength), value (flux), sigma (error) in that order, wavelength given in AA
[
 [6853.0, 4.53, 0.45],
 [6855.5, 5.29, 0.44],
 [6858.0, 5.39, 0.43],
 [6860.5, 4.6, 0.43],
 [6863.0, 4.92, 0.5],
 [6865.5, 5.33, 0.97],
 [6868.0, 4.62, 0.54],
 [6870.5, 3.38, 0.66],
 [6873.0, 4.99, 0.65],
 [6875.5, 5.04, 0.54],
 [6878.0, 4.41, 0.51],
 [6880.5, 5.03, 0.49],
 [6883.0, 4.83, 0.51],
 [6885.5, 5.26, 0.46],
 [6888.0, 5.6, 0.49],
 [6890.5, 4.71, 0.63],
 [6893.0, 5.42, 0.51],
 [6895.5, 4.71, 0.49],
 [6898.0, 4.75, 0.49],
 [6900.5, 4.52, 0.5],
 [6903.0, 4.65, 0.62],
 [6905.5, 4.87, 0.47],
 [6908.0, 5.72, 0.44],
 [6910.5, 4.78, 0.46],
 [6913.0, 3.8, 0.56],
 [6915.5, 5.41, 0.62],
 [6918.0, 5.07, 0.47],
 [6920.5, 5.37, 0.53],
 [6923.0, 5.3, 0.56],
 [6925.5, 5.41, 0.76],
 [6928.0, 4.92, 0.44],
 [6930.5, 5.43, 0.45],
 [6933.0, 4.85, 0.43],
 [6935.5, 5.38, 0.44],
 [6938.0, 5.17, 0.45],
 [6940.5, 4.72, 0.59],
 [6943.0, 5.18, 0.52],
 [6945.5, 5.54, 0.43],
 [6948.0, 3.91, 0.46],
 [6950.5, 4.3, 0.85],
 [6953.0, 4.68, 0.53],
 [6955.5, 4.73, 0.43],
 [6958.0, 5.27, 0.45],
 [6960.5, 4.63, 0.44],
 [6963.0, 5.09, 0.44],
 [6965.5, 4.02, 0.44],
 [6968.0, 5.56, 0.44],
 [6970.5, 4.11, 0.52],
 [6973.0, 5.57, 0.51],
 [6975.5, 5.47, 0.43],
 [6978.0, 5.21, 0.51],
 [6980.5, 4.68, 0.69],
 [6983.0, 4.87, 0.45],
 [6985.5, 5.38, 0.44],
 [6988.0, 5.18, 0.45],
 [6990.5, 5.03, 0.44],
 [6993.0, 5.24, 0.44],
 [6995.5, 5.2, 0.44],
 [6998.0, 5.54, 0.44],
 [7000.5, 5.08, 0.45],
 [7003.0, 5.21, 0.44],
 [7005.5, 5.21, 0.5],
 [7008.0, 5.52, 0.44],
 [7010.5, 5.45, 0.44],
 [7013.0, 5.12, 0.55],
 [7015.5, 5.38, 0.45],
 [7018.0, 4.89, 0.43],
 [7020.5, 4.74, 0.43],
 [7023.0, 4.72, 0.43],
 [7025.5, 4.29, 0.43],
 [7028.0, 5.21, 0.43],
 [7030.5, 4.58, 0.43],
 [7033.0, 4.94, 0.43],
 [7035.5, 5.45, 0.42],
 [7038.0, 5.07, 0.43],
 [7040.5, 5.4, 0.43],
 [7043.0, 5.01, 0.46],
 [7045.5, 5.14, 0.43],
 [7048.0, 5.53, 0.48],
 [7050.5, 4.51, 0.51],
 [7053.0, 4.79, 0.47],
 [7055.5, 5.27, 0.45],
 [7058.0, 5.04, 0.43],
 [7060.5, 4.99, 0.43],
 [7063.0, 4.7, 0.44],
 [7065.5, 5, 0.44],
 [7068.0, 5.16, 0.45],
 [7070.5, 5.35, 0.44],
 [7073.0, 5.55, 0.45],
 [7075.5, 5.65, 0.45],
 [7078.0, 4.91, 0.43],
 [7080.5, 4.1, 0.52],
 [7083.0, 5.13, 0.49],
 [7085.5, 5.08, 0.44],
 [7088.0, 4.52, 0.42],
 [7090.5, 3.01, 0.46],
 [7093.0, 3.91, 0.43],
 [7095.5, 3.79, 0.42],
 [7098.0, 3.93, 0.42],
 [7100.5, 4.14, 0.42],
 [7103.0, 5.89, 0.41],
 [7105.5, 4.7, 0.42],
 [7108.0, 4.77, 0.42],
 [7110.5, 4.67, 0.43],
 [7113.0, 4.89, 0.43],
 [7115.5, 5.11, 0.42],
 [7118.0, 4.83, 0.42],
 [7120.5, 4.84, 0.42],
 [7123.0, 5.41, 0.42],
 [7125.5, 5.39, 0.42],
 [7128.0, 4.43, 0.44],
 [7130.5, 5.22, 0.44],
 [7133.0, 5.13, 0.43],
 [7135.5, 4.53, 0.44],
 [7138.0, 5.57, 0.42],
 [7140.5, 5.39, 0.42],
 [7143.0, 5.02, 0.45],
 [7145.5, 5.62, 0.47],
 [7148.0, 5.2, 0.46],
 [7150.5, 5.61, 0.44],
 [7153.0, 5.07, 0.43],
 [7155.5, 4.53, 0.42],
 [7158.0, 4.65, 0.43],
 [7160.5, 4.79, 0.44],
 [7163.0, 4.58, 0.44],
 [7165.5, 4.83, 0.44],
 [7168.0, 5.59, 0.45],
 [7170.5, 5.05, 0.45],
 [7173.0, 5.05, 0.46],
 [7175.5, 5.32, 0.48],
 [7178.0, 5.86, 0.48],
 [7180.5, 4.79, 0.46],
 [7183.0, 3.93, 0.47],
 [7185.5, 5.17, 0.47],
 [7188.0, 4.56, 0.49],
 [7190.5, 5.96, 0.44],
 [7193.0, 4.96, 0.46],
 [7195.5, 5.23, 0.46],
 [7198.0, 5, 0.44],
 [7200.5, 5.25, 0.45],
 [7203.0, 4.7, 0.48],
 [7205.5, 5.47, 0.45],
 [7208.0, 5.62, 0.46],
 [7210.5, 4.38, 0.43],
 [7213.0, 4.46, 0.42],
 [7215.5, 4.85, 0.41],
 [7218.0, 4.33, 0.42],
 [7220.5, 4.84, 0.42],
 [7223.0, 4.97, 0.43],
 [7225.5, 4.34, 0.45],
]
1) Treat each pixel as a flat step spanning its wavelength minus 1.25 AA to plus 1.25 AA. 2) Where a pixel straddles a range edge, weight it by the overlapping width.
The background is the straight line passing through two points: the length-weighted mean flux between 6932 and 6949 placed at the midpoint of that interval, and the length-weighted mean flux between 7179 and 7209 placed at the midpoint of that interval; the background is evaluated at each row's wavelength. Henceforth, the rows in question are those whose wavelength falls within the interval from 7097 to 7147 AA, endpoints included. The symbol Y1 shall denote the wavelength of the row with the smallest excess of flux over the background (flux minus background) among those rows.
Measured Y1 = 7098.0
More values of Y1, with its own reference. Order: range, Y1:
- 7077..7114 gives 7090.5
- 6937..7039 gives 6948.0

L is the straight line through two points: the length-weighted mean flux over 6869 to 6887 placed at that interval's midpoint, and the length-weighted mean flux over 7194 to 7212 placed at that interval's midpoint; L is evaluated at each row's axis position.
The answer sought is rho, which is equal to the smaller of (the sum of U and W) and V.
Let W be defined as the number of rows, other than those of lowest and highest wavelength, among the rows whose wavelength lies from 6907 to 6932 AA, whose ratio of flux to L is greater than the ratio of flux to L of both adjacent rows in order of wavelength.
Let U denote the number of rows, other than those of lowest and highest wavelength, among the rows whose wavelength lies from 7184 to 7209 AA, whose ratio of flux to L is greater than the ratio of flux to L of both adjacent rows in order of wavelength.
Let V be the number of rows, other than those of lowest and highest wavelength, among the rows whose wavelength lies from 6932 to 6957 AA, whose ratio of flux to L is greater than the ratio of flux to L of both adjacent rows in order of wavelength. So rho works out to 2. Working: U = 3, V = 2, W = 3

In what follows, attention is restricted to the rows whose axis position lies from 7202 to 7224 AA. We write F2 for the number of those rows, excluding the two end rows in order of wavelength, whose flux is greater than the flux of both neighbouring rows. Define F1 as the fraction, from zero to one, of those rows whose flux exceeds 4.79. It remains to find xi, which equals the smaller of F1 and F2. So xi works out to 0.56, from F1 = 0.56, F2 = 2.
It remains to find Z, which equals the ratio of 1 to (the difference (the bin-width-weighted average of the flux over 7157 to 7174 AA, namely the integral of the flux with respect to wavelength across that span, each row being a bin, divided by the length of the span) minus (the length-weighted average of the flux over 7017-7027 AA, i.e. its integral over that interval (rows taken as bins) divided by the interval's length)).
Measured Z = 4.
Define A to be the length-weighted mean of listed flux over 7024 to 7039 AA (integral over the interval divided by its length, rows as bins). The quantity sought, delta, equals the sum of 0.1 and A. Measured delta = 5.02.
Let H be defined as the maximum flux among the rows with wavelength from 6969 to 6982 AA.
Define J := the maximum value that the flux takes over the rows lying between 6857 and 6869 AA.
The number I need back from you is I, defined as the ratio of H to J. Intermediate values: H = 5.57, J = 5.39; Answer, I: 1.03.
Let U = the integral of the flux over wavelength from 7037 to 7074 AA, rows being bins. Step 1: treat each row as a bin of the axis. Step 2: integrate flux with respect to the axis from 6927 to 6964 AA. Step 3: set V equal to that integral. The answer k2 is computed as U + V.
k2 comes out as 371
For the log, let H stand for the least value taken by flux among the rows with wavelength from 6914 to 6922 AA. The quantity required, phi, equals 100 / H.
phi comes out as 19.7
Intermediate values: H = 5.07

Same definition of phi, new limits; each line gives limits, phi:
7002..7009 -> 19.2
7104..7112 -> 21.4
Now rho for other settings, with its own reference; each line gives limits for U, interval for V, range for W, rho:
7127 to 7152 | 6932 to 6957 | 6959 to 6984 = 2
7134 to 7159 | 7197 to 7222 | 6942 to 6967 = 3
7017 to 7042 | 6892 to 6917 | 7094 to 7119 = 2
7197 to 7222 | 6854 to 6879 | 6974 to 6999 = 3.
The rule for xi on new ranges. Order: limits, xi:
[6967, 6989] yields 0.78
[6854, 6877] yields 0.67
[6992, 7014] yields 1.00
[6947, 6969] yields 0.33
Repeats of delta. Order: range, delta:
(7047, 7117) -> 4.89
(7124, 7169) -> 5.16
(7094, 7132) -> 4.90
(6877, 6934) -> 5.10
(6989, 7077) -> 5.21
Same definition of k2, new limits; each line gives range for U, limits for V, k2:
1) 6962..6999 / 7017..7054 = 371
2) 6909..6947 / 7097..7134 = 374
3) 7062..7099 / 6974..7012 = 371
